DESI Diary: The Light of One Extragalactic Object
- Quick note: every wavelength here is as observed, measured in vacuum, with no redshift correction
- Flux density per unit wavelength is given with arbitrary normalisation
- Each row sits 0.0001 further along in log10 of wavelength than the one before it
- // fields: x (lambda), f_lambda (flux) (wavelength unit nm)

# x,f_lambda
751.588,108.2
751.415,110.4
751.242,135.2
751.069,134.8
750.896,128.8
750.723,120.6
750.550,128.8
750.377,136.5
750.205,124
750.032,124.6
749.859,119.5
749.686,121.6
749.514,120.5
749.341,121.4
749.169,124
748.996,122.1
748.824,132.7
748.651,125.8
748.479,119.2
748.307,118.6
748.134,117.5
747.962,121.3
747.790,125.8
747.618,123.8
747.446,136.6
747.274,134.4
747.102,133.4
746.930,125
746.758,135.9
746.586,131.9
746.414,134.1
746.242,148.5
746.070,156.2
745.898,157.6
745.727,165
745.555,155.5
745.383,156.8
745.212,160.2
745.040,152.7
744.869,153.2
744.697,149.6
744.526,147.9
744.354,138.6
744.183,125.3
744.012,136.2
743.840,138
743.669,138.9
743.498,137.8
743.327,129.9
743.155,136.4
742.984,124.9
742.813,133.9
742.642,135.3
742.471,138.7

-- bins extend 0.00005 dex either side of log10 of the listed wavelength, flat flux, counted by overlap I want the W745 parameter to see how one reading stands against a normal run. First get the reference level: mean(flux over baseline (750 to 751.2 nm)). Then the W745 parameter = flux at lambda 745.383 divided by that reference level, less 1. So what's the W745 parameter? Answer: 0.22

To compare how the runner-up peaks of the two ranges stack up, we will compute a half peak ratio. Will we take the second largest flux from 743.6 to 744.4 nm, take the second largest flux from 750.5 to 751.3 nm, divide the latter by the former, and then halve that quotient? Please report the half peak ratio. 0.486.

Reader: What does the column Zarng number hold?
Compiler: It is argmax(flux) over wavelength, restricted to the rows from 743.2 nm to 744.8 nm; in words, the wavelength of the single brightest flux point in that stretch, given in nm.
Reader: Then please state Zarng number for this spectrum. 744.697 nm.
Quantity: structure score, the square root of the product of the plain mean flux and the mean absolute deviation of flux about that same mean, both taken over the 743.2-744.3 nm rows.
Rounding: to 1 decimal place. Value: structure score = 24.6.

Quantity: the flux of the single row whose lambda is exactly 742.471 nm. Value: 138.7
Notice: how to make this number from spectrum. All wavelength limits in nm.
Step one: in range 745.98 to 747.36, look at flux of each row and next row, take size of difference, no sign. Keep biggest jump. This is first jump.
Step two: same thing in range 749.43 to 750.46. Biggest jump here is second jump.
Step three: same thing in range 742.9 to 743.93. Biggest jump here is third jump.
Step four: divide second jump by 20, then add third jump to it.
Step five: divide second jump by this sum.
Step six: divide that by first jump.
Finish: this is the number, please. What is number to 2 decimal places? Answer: 0.07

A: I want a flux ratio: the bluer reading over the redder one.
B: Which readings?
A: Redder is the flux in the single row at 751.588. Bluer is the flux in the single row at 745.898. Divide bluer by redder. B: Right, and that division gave 1.46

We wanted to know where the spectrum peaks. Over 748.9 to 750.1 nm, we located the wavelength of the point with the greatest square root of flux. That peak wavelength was 750.032 nm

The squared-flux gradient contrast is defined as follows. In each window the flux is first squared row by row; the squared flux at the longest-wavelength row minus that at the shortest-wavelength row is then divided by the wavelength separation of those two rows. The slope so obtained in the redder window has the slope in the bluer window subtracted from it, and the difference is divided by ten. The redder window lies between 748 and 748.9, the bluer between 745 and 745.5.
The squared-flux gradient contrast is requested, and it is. 181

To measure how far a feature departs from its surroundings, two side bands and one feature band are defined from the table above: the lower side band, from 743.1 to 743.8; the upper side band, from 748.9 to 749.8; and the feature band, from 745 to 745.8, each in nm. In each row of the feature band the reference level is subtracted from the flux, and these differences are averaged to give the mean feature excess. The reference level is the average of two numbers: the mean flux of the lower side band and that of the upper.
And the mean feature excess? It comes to 29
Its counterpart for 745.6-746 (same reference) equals 32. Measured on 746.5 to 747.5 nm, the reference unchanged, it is 4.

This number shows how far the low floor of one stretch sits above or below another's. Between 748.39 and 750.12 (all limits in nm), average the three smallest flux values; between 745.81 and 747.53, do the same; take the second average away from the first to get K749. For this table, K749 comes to -10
